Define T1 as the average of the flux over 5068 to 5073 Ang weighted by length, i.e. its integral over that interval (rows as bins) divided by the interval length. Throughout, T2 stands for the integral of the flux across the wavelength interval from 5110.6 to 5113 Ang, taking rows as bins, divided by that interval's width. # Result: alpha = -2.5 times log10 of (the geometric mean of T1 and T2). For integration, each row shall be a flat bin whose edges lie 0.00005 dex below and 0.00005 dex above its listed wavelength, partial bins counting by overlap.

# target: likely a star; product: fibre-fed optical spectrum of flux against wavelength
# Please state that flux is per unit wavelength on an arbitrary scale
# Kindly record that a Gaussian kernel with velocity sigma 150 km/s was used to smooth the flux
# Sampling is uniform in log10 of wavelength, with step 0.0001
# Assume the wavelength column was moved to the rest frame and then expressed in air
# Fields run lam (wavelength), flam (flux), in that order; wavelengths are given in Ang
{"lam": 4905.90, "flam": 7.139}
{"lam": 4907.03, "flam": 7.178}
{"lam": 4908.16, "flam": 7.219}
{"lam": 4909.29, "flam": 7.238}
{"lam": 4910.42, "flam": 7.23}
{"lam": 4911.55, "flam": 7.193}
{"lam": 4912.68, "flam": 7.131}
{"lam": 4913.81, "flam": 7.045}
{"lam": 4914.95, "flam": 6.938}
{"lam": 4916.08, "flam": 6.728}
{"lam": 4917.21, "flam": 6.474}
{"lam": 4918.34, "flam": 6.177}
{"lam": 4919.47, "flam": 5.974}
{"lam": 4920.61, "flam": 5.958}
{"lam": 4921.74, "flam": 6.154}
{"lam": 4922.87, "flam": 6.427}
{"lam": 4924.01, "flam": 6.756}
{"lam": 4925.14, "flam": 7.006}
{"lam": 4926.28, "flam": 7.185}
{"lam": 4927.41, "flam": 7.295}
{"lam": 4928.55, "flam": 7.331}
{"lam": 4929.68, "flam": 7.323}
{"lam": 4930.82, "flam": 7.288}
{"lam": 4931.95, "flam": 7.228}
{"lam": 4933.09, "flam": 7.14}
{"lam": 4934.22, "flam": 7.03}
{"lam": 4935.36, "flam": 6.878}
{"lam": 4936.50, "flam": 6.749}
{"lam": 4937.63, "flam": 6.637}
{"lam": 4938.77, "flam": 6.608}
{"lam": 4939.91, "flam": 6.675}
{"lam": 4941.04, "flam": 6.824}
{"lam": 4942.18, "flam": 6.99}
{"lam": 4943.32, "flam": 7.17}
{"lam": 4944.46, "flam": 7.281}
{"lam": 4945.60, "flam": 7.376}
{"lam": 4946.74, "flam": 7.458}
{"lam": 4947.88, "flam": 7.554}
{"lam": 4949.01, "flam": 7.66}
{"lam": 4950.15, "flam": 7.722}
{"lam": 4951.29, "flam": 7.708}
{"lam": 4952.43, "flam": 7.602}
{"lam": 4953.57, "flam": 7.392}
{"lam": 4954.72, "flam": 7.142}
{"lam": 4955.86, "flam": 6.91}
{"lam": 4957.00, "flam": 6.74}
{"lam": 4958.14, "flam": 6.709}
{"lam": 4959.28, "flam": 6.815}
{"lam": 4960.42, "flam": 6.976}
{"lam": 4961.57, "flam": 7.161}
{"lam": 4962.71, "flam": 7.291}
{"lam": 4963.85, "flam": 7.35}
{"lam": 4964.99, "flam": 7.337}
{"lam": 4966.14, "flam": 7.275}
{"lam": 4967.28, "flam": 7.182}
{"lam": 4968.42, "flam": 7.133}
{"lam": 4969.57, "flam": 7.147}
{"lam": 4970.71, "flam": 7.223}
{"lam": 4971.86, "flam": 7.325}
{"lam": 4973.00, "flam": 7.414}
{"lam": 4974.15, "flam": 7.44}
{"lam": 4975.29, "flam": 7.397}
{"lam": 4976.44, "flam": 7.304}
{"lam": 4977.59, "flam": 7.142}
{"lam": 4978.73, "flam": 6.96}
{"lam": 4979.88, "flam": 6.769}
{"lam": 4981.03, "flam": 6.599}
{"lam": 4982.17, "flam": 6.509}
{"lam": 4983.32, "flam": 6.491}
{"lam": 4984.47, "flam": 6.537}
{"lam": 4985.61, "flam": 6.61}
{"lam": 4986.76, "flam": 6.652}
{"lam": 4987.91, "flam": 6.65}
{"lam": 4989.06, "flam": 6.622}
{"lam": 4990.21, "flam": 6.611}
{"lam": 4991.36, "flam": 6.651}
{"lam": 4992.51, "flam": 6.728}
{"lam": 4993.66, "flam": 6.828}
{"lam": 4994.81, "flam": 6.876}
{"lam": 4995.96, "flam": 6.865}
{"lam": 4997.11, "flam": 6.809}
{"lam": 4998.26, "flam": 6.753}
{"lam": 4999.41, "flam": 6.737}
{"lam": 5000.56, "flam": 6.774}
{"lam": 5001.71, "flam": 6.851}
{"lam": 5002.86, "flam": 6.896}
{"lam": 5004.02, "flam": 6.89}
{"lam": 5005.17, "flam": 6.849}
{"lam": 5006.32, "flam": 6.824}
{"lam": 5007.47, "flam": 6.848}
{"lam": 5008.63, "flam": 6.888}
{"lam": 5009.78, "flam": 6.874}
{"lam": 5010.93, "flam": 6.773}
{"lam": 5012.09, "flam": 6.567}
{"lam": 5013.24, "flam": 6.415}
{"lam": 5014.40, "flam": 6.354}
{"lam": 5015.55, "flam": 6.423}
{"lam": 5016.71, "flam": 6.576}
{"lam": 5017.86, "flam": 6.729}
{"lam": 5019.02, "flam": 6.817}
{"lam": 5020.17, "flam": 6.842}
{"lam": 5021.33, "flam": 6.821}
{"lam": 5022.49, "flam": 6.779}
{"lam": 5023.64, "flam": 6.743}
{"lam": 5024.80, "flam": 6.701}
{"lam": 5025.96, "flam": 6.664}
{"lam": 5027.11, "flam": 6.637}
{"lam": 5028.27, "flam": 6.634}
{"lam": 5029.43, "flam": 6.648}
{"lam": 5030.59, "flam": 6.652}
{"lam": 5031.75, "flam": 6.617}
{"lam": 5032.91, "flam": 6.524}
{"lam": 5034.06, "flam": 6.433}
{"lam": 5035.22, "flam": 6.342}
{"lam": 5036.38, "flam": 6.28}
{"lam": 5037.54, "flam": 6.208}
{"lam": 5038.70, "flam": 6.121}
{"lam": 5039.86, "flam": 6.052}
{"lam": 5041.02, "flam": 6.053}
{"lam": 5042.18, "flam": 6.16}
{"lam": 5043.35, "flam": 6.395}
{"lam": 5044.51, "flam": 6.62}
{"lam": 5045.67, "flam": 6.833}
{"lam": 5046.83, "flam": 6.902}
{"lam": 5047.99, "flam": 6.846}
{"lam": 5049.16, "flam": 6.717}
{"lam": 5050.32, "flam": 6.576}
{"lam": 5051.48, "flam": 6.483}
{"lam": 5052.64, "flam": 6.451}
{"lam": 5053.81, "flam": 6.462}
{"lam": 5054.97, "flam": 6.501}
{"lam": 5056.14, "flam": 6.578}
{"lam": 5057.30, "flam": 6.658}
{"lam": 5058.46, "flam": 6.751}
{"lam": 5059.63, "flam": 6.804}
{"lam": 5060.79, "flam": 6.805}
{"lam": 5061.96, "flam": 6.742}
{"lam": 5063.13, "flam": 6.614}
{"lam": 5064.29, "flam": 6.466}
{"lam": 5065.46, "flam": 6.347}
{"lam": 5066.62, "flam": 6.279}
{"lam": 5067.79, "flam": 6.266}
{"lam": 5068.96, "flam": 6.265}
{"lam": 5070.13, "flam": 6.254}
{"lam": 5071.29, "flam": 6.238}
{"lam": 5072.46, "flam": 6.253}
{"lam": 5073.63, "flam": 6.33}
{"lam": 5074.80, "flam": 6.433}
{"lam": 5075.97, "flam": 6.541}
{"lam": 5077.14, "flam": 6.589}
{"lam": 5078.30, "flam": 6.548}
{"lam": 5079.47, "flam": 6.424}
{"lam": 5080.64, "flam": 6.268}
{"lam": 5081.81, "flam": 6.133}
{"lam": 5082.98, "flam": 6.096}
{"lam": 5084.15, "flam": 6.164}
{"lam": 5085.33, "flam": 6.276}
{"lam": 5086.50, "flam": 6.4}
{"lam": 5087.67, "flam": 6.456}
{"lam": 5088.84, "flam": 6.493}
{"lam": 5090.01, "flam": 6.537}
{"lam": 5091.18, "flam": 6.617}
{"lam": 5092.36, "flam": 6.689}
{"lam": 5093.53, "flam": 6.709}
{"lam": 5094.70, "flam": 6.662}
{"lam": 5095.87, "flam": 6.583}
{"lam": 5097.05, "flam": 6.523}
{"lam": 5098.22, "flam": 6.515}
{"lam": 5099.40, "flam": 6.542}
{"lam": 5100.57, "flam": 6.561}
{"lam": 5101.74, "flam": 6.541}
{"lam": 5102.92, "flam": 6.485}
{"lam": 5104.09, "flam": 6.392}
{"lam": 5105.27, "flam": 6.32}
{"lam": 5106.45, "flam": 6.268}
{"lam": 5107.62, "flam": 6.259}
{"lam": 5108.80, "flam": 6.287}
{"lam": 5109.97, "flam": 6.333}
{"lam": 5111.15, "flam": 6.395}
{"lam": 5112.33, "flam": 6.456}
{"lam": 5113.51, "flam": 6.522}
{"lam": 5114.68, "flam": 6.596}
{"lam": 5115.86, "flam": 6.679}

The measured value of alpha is -2.00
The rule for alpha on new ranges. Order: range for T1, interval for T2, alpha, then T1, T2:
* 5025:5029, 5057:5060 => -2.06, 6.65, 6.7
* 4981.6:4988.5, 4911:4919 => -2.06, 6.58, 6.8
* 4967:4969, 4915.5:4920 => -2.07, 7.15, 6.4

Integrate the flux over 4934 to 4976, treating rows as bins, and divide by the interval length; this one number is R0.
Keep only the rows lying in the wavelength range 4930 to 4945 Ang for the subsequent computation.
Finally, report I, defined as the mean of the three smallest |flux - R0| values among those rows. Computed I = 0.0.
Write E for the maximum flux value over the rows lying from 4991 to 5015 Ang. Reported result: 6.896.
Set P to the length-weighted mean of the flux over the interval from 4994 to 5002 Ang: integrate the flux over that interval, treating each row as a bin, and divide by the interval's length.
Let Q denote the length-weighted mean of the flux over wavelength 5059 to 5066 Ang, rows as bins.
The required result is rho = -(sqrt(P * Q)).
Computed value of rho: -6.72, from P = 6.8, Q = 6.63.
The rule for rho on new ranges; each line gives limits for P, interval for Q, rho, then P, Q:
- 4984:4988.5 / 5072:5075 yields -6.47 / 6.6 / 6.32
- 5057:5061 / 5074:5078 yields -6.64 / 6.8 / 6.52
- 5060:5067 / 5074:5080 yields -6.53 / 6.6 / 6.51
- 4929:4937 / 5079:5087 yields -6.66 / 7.1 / 6.24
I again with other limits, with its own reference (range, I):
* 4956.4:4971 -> 0.0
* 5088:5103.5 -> 0.5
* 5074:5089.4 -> 0.6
